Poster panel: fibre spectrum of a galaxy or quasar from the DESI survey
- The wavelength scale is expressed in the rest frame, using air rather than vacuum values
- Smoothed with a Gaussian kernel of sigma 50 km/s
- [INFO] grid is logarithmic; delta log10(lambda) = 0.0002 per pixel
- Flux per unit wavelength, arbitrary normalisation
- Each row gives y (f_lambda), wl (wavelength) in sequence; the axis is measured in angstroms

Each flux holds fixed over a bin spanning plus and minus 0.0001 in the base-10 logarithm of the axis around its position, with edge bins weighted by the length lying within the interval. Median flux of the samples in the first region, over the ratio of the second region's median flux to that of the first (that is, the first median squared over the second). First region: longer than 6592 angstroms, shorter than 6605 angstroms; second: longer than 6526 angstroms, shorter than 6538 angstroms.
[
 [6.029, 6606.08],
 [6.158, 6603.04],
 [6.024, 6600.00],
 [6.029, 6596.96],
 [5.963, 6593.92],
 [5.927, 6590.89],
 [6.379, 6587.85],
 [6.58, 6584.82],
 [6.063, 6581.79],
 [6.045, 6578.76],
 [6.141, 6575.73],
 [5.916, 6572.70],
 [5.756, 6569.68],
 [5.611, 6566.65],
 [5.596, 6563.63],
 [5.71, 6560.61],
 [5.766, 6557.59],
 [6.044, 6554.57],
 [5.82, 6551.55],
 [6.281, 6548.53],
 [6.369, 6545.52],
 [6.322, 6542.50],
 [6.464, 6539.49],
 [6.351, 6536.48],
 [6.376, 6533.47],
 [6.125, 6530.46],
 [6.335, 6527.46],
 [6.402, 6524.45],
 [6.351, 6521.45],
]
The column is 5.73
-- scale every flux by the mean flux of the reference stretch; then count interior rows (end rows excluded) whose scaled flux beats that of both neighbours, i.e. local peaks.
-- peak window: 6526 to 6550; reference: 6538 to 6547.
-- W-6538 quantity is 3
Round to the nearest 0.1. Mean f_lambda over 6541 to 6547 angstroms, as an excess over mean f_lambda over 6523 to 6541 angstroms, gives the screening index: 0.0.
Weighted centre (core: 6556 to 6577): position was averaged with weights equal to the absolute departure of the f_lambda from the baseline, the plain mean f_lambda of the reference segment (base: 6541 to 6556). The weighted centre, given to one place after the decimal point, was 6564.7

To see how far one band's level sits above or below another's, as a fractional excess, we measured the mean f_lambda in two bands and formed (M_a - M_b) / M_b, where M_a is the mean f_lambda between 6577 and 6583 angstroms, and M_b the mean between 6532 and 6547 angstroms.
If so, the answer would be -0.05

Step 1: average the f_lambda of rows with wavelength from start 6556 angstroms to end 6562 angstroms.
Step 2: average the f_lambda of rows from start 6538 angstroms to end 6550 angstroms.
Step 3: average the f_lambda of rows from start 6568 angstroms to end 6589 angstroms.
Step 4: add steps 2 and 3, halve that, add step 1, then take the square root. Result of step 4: 3.46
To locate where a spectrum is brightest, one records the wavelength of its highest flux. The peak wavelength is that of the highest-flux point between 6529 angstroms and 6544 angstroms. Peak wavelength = 6539.49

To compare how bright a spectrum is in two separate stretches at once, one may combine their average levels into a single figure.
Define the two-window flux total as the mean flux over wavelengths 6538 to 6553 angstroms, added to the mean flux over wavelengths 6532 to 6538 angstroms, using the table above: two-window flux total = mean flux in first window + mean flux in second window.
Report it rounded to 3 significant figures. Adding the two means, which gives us 12.6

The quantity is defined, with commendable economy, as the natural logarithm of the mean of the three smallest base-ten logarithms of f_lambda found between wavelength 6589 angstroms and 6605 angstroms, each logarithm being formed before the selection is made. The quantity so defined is -0.25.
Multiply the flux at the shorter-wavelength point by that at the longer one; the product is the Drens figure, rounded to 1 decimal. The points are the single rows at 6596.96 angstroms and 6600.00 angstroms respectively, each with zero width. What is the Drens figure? 36.3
